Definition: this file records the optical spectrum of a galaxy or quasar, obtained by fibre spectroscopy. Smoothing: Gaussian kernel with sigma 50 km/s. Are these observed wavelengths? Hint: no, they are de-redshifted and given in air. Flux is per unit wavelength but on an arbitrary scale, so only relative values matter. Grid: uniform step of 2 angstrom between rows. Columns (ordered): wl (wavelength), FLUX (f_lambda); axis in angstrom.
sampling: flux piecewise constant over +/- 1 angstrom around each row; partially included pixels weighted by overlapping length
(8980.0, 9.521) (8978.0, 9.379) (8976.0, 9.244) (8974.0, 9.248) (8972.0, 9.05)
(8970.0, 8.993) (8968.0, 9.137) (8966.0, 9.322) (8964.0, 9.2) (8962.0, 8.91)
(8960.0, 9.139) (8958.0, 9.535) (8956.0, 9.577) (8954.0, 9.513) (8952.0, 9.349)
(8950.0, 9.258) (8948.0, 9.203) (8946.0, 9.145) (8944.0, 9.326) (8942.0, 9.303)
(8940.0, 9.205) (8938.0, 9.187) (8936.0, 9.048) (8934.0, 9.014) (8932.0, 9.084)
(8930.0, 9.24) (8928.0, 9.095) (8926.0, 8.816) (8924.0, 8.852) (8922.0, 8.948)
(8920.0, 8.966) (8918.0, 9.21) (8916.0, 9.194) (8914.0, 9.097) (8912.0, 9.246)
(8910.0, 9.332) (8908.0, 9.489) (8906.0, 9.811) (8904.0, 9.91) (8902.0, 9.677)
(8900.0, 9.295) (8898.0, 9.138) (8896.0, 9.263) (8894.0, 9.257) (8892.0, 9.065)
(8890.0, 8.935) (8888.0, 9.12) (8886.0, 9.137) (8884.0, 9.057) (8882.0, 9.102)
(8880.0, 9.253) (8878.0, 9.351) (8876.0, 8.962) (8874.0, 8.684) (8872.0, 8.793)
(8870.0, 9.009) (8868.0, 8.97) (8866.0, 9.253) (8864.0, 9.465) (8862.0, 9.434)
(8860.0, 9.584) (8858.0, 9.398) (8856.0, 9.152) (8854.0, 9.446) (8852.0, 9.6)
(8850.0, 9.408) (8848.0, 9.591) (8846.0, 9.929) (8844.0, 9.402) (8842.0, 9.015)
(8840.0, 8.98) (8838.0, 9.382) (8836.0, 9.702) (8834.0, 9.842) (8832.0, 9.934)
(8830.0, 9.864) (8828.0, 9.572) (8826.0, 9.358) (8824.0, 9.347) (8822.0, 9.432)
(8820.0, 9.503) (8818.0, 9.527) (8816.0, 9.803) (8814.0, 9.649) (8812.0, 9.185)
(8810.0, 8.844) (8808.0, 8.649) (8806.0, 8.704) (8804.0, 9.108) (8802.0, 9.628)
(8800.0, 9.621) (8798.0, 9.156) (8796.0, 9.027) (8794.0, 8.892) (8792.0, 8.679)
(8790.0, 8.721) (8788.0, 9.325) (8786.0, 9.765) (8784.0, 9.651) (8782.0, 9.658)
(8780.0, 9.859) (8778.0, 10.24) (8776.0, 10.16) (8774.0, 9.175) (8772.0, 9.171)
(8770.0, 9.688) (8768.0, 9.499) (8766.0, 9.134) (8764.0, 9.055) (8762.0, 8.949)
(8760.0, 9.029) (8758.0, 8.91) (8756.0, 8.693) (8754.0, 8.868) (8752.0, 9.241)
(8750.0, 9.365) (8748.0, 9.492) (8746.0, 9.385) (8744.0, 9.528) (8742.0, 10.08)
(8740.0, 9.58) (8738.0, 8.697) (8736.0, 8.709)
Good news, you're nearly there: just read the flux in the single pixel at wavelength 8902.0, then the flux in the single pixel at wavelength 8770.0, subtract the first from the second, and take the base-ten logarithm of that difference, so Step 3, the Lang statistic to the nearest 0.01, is -1.96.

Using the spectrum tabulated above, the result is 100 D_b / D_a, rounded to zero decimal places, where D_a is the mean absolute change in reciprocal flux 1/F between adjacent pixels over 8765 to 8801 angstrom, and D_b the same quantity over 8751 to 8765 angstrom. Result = 69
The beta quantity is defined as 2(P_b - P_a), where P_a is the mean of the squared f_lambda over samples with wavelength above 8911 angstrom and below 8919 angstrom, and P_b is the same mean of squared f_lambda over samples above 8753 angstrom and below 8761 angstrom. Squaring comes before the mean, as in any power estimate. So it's -11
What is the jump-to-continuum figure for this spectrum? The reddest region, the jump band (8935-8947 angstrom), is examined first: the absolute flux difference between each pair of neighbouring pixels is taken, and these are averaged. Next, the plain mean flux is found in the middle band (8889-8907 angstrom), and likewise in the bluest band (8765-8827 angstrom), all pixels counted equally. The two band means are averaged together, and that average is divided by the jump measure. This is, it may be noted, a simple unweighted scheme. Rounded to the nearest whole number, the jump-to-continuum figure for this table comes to 102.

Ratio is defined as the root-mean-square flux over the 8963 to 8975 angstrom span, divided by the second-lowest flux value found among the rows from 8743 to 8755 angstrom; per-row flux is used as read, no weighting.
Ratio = 0.99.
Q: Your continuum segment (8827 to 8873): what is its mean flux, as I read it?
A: 9.42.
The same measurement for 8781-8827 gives 9.27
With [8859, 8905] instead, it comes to 9.20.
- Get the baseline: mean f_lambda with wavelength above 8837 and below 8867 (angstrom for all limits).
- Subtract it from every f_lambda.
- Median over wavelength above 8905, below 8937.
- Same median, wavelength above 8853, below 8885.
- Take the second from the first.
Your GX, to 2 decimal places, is -0.11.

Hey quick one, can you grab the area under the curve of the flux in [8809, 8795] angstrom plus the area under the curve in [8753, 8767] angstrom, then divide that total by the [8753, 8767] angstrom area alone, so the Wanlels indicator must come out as 2.02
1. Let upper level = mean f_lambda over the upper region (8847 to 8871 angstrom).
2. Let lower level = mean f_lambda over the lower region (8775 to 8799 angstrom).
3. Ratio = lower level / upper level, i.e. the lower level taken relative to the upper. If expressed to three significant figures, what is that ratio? 1.01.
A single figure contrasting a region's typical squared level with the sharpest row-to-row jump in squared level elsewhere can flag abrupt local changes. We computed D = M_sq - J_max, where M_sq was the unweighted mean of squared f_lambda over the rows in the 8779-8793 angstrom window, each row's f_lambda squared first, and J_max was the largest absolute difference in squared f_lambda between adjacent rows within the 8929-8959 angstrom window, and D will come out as 85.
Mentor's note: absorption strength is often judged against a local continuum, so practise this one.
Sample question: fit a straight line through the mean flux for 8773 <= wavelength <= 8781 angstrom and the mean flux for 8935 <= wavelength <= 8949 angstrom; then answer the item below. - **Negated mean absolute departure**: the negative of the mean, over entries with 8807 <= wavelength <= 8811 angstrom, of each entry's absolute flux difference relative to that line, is -0.98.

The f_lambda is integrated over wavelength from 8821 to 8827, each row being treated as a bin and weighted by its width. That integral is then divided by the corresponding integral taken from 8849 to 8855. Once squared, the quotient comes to 0.98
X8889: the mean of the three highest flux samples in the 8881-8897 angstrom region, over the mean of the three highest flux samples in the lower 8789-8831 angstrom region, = 0.94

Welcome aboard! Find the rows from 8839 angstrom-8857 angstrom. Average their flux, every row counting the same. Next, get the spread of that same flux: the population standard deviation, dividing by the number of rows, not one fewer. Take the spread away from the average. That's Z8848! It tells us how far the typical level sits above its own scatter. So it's 9.10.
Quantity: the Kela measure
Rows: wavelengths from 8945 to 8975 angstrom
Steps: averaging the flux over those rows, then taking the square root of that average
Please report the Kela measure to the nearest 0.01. 3.04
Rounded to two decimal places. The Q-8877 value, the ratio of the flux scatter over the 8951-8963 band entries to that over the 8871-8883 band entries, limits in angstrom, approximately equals 1.02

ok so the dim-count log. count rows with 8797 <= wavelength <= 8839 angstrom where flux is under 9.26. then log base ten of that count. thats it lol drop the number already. 0.78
